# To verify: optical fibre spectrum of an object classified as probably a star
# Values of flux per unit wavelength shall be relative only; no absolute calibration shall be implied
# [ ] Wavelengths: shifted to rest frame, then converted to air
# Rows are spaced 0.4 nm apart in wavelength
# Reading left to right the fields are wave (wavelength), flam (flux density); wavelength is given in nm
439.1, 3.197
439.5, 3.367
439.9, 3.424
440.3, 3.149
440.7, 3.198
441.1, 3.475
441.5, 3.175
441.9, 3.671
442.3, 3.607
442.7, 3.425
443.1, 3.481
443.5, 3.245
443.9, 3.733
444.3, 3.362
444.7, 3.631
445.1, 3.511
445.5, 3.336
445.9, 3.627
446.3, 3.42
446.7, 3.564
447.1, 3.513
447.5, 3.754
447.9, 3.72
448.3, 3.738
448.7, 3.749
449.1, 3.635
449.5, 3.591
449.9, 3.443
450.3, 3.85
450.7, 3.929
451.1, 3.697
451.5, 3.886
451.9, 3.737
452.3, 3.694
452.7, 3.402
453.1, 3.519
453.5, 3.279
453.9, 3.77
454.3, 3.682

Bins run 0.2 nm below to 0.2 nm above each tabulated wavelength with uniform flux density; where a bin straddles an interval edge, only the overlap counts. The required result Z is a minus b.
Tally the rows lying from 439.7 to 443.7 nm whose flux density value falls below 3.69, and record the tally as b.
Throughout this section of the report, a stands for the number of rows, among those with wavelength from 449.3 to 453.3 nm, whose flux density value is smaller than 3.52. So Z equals -7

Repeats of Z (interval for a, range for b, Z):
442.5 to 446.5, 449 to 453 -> 3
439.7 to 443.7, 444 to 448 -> 0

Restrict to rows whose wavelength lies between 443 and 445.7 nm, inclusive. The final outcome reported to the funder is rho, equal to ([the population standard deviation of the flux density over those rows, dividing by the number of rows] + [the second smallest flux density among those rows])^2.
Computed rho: 12.2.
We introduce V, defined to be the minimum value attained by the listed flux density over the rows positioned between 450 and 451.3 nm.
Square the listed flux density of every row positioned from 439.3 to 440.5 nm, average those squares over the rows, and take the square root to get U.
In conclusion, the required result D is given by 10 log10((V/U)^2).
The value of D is 0.9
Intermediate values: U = 3.32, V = 3.697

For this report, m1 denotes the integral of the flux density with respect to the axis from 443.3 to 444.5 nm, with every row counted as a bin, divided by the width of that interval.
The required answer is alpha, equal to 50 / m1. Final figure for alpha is 14.5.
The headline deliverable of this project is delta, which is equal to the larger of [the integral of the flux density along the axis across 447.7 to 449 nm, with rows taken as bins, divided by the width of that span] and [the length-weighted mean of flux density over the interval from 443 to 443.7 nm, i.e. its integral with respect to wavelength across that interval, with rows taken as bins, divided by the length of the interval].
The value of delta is 3.73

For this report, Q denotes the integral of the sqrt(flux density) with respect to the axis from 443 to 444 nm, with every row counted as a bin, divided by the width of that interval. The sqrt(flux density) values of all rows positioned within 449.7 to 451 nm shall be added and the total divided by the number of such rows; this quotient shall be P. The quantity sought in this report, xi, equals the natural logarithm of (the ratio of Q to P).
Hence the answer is -0.039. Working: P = 1.933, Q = 1.86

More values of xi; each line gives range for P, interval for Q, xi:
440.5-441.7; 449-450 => 0.041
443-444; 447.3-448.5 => 0.035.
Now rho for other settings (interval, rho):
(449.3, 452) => 14.1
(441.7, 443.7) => 12.8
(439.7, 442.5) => 11.4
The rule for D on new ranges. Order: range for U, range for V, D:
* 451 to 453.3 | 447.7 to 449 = 0.1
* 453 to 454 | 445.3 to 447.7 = -0.5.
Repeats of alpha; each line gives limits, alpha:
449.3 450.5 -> 13.8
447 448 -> 13.6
